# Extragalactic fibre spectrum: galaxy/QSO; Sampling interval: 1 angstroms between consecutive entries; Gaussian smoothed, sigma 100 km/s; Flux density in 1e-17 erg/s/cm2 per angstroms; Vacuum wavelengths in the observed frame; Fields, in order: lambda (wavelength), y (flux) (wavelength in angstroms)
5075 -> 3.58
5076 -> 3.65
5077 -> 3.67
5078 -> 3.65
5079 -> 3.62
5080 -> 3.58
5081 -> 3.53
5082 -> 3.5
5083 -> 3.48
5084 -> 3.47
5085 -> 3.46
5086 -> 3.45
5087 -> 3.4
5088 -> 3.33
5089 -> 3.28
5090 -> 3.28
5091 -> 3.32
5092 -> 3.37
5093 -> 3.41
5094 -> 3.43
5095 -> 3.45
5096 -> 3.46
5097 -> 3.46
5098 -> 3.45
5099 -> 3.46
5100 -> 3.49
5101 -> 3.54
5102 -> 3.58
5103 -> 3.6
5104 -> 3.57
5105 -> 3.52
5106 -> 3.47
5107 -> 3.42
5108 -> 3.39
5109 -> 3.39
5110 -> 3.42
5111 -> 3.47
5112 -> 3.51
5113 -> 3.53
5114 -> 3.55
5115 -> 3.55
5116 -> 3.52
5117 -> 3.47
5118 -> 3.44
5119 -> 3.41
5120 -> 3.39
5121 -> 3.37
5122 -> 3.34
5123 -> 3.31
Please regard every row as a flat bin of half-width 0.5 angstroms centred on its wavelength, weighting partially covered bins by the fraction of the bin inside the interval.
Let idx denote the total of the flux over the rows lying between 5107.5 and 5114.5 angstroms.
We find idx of 24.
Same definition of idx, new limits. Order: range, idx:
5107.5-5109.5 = 7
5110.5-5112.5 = 7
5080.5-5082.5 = 7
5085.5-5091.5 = 20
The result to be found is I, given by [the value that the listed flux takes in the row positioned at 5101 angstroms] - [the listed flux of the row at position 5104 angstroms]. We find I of -0.03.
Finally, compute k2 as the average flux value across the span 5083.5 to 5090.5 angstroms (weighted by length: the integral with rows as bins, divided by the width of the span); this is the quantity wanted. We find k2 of 3.38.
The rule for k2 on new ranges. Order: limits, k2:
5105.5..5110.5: 3.42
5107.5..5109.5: 3.39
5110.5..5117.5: 3.51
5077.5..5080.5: 3.62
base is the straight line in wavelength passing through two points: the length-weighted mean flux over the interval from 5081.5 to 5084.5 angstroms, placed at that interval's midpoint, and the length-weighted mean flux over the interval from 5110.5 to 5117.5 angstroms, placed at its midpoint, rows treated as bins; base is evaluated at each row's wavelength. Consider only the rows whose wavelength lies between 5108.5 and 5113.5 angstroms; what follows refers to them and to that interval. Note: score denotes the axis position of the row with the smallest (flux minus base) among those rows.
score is 5109 angstroms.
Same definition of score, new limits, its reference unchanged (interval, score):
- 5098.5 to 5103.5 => 5099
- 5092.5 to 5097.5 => 5093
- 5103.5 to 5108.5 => 5108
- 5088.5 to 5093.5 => 5090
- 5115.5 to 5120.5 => 5120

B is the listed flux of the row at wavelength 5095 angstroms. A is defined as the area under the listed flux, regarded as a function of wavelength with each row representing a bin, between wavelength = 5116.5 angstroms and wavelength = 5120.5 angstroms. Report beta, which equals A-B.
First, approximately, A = 13.7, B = 3.45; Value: 10.3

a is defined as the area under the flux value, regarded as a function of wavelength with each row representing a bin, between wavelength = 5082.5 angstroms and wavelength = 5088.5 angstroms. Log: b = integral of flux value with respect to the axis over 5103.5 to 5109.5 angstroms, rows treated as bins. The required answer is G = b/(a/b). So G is 20.9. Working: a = 20.6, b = 20.8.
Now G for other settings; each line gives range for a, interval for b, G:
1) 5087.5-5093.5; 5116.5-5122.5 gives 20.9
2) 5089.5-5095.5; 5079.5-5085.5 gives 21.8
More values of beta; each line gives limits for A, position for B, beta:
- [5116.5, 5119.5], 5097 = 6.9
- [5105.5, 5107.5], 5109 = 3.5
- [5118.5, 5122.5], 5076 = 9.9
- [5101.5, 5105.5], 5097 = 10.8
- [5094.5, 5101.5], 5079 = 20.7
